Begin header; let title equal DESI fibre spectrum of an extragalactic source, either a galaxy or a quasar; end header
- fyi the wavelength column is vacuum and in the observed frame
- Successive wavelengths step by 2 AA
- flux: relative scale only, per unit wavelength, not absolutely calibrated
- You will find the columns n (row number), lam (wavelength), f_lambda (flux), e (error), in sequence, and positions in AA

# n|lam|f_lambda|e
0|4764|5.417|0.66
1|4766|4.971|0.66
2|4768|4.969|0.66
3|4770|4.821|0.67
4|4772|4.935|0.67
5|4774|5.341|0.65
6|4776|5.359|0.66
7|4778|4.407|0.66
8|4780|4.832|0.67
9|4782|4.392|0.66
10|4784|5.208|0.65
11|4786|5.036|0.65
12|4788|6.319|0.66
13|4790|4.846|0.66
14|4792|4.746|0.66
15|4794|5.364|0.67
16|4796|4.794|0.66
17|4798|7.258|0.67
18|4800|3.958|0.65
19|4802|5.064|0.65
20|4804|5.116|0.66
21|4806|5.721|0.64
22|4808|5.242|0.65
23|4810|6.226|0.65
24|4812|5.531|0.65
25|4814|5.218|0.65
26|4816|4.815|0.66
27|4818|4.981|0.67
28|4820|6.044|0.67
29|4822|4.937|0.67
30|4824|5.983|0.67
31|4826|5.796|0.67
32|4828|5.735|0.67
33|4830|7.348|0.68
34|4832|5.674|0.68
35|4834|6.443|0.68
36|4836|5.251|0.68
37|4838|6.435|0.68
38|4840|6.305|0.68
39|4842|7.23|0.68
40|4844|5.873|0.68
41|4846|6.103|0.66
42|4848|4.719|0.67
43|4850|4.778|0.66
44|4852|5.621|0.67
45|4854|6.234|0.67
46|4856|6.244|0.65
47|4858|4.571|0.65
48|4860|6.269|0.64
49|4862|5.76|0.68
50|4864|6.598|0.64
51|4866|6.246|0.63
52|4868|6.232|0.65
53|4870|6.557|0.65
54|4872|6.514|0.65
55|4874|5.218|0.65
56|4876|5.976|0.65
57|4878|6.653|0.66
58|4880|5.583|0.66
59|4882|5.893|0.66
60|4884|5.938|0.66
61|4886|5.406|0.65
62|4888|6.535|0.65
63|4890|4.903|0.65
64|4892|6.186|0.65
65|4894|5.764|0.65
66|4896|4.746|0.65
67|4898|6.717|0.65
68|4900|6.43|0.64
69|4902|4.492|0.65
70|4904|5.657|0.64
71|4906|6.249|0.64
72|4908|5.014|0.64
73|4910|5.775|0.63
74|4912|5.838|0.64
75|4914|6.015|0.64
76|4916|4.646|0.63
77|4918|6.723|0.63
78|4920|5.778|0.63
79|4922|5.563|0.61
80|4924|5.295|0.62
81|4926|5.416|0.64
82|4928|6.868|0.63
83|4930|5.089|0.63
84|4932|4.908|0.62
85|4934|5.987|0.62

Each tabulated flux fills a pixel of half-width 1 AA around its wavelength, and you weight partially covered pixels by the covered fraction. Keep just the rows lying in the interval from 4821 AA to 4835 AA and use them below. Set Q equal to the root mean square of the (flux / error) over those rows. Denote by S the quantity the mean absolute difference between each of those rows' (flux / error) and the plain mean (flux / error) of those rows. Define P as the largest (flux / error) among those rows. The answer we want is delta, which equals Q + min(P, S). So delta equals 9.7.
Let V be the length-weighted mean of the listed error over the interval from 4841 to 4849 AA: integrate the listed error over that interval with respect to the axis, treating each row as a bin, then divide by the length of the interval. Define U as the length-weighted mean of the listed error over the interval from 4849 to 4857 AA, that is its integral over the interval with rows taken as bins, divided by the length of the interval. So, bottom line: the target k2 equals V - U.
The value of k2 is 0.010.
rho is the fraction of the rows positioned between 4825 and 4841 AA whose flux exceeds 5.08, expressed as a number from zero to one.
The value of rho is 1.00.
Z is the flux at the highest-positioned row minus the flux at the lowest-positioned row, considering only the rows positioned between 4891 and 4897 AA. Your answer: -1.4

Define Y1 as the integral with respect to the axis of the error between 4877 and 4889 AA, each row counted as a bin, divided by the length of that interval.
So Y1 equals 0.657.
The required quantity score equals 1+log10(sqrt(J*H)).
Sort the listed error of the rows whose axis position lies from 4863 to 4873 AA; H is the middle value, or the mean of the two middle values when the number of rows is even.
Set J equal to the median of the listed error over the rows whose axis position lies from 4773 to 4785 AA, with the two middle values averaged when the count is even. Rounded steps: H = 0.650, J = 0.660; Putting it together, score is 0.816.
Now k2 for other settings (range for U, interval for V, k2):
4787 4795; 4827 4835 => 0.015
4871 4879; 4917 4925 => -0.030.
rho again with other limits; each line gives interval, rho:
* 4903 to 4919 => 0.75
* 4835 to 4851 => 0.75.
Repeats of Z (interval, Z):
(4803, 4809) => 0.1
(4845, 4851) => -1.3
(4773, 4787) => -0.3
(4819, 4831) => 1.3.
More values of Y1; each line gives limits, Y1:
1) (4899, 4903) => 0.645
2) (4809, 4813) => 0.650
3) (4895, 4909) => 0.644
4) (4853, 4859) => 0.657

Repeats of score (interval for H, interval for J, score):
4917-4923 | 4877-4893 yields 0.808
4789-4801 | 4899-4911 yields 0.813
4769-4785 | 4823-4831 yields 0.823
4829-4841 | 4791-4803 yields 0.826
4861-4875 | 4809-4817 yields 0.813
